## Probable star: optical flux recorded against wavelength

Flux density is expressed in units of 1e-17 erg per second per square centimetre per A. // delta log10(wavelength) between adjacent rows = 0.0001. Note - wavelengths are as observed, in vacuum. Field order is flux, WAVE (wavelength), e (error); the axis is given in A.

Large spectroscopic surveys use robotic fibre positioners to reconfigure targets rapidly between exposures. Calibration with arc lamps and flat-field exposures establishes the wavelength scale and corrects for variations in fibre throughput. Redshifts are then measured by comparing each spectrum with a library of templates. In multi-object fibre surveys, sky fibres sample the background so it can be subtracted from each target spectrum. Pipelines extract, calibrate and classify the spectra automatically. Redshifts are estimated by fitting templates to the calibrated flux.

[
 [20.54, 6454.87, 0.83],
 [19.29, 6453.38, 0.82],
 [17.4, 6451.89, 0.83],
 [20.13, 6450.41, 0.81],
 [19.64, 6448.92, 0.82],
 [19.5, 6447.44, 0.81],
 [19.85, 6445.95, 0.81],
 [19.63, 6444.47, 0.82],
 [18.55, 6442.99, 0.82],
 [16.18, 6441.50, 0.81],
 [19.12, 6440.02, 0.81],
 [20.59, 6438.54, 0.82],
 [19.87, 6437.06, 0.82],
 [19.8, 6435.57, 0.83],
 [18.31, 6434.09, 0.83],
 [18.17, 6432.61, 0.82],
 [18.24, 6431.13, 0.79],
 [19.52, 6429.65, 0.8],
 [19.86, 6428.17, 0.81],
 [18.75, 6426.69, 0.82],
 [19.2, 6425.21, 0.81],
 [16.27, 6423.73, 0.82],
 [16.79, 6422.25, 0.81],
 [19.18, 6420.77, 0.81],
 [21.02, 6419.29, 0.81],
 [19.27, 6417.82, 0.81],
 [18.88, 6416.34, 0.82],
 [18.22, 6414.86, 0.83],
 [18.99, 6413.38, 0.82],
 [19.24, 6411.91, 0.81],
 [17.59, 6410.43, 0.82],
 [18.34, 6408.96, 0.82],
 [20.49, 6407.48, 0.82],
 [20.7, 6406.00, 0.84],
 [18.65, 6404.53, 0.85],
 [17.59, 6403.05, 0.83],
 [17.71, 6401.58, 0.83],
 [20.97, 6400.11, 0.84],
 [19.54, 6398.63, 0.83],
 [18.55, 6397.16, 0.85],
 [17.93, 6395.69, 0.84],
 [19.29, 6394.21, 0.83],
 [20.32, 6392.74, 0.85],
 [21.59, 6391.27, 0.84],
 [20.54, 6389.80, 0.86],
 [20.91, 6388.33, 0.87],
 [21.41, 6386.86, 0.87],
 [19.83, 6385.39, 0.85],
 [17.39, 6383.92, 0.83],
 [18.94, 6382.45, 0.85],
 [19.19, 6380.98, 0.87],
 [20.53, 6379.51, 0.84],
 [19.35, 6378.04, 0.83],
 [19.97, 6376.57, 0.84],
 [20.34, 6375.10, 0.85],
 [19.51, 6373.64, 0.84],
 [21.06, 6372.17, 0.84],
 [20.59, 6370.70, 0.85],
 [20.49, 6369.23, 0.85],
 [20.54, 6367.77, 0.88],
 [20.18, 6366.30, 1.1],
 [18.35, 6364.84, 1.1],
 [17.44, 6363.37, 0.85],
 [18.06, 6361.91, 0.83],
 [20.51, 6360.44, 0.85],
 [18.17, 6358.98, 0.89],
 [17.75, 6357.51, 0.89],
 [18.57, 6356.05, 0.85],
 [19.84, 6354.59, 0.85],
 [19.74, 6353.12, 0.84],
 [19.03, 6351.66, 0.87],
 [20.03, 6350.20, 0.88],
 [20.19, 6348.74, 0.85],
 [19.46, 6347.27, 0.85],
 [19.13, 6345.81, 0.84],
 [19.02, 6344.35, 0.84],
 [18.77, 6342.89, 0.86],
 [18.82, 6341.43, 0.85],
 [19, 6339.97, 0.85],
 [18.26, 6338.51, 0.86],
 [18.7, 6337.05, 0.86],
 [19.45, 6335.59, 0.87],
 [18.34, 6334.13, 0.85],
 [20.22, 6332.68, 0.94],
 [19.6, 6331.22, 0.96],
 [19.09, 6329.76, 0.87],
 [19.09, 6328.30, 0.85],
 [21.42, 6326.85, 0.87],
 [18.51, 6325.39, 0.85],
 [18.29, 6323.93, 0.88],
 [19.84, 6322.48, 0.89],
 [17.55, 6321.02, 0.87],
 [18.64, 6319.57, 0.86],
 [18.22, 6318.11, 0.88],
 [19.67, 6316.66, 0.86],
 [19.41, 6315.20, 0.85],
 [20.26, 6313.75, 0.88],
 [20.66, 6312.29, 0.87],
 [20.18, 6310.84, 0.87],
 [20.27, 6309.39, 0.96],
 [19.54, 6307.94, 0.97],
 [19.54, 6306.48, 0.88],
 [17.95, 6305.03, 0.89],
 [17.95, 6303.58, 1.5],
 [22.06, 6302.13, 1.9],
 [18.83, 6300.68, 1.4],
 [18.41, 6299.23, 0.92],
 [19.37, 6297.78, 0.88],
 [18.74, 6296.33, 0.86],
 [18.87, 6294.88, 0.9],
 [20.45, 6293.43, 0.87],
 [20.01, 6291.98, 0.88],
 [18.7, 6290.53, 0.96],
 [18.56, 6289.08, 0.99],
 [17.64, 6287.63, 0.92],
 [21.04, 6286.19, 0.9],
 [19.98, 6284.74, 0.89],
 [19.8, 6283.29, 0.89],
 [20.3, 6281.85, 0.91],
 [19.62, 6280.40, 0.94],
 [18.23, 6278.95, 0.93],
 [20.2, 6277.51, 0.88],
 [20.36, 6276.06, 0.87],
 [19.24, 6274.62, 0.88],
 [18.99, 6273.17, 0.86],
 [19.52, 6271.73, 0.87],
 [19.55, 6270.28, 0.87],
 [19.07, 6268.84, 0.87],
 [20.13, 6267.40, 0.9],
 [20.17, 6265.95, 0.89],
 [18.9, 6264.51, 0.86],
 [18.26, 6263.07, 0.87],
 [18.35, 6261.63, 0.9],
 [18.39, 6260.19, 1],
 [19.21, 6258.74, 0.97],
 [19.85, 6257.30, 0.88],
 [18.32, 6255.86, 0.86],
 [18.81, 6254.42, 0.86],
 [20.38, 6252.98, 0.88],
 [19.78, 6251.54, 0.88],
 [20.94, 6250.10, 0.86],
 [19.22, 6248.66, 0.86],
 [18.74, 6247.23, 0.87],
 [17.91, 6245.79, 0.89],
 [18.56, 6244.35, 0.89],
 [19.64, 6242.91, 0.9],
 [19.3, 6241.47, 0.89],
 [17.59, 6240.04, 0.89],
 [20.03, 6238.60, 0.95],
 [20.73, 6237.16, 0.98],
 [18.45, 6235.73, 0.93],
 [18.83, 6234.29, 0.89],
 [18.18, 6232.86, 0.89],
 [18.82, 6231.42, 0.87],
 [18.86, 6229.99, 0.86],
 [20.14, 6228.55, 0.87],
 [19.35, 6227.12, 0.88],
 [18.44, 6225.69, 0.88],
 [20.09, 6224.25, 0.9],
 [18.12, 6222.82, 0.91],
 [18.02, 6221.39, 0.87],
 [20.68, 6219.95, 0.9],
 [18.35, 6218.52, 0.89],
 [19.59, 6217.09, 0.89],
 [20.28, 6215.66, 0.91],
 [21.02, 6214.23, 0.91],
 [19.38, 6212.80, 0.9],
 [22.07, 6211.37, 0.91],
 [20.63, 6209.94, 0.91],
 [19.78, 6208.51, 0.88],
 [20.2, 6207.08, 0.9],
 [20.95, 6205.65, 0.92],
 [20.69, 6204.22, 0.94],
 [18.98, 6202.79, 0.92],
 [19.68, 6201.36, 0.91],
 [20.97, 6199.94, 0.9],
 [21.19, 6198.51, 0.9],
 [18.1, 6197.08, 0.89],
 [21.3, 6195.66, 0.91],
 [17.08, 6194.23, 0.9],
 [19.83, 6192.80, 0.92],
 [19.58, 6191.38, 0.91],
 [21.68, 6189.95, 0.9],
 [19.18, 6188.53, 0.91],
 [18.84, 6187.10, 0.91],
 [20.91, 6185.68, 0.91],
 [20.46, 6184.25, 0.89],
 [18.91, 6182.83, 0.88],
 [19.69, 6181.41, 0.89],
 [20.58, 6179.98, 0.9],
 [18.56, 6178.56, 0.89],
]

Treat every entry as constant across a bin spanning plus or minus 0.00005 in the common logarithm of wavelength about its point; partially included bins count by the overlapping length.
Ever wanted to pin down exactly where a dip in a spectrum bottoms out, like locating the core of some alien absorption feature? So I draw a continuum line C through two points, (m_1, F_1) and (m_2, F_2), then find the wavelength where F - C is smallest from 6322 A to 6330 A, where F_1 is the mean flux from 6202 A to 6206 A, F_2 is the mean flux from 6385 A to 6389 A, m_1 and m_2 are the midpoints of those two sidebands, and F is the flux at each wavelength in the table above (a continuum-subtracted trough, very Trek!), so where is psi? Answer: 6323.93 A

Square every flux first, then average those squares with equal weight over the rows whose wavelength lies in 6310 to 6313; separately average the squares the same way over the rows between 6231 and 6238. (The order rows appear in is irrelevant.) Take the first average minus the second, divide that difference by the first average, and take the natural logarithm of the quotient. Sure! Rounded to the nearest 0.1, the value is -2.0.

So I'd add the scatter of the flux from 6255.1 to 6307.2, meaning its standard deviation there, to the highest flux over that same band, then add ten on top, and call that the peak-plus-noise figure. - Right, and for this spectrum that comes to 33.0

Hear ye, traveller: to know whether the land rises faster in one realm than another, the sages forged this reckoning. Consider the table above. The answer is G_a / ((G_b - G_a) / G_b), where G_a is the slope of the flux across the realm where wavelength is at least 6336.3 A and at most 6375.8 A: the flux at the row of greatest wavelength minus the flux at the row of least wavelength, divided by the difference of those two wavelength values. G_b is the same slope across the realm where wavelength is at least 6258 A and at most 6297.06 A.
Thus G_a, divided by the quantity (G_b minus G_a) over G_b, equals 0.010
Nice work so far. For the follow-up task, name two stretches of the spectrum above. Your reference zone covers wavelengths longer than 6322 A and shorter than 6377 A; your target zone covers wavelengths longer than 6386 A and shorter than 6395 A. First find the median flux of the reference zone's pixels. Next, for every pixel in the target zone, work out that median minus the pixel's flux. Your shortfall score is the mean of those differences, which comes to -1.4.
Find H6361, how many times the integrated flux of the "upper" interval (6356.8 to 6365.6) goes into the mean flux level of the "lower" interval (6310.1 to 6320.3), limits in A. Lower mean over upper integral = 0.121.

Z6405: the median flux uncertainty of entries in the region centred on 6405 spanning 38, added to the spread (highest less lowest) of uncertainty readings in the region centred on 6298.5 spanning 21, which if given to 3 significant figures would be 1.87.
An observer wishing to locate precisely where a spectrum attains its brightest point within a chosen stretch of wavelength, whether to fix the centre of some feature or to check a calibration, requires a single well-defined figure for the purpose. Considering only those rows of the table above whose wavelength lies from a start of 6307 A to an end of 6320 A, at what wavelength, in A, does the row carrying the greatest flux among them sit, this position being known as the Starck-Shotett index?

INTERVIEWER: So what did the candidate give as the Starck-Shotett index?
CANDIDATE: 6312.29 A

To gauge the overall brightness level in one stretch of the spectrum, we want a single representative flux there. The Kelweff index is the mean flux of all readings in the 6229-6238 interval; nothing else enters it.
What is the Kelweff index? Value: 19.0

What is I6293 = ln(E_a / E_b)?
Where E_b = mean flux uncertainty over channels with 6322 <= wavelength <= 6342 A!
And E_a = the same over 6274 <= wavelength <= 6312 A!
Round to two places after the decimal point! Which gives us 0.12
